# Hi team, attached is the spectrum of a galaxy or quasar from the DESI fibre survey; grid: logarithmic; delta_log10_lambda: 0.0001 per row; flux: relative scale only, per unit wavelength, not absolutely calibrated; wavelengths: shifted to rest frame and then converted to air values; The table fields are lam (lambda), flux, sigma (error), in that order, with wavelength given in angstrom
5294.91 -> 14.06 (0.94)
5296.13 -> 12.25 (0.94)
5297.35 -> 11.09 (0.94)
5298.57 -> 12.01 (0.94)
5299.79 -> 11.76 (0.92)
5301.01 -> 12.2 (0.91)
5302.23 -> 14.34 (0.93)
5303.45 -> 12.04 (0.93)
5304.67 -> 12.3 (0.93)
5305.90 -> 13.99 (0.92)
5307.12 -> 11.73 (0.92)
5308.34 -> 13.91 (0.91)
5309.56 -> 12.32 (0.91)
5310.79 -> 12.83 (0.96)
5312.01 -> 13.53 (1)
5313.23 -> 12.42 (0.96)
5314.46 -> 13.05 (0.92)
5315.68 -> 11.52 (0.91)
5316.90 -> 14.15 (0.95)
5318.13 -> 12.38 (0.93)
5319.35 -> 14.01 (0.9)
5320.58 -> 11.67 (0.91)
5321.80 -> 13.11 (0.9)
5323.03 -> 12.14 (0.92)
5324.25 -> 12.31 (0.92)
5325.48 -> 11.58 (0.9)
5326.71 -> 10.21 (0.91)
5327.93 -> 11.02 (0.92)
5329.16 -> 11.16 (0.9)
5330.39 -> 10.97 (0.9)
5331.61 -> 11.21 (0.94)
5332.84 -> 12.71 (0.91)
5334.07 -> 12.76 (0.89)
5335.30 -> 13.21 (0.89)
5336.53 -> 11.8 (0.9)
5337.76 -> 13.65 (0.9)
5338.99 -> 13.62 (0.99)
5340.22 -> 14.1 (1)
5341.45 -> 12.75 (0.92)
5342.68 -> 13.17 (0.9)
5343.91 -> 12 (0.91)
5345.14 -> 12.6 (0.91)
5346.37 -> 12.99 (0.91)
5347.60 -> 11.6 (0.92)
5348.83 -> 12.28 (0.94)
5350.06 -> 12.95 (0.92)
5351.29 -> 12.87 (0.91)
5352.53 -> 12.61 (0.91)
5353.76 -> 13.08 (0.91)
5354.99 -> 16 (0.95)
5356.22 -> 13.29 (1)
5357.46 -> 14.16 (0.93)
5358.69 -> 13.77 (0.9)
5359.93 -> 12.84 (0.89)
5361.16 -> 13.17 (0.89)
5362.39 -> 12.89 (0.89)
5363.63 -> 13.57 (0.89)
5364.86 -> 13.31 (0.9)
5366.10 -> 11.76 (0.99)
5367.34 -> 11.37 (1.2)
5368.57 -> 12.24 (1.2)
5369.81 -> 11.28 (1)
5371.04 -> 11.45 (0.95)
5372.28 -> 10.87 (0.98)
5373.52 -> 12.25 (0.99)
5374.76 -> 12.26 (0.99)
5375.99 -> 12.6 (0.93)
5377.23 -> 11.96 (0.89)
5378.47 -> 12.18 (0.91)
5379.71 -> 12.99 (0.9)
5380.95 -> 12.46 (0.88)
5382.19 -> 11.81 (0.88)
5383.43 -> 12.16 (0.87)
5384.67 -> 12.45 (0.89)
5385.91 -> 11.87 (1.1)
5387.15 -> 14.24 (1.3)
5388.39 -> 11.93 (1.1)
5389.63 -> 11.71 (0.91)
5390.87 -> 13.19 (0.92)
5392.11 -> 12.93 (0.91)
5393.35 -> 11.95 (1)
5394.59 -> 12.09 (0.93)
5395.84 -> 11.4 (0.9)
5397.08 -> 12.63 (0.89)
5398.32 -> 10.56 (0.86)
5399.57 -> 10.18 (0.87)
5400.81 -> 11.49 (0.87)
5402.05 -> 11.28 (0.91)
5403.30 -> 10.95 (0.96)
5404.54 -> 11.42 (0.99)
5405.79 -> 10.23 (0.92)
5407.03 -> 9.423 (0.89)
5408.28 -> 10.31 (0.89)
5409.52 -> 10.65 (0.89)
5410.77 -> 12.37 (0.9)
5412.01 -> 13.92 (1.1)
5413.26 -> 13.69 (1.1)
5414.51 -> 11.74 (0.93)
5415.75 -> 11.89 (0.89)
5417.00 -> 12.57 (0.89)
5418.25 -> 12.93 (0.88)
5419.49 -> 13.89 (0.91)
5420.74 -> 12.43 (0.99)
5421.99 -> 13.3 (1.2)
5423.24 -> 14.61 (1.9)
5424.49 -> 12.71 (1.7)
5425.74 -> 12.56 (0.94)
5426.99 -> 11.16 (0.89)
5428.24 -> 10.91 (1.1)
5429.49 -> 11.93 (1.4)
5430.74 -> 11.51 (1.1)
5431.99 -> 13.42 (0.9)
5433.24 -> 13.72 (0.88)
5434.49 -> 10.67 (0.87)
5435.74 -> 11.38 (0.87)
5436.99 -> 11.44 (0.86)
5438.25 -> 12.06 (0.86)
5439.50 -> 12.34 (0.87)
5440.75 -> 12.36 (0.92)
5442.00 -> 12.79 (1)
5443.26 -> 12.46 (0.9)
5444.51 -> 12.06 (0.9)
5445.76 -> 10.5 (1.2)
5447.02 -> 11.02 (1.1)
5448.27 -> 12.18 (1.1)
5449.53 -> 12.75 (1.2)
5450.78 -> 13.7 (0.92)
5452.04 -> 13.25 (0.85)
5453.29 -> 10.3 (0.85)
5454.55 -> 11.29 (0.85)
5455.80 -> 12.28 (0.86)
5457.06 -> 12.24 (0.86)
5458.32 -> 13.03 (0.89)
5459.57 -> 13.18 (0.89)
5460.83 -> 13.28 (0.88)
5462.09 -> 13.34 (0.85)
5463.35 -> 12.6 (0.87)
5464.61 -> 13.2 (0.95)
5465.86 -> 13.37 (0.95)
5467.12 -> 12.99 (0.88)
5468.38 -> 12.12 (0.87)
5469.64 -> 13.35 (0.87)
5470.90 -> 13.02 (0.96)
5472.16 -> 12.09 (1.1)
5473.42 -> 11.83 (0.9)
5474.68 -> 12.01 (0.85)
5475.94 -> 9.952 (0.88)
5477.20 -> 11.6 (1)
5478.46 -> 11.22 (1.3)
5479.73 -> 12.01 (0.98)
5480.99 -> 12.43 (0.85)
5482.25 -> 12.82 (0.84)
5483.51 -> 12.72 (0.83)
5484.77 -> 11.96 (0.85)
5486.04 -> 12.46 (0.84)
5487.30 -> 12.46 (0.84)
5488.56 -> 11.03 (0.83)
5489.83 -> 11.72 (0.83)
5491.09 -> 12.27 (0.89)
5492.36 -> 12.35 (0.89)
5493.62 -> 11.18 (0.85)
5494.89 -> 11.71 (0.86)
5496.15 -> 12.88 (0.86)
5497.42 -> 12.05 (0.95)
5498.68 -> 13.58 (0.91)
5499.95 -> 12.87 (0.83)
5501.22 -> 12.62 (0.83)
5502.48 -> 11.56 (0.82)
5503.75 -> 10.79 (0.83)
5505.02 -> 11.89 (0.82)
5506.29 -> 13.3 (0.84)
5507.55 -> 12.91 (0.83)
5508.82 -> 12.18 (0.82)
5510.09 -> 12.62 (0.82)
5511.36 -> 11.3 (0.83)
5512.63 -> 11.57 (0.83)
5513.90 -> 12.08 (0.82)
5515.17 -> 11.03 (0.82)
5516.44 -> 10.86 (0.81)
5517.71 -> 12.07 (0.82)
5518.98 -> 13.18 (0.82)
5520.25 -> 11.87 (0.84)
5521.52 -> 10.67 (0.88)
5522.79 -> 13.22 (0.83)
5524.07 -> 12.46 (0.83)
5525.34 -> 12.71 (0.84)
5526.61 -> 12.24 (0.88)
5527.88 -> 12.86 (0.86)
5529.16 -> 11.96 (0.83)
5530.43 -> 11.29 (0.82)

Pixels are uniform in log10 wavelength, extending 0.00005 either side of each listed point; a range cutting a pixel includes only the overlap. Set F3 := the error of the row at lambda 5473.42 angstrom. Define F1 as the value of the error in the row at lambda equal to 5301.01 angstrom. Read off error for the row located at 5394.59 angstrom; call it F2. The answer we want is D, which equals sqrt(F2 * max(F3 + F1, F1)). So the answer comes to 1.30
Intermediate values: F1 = 0.91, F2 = 0.930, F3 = 0.90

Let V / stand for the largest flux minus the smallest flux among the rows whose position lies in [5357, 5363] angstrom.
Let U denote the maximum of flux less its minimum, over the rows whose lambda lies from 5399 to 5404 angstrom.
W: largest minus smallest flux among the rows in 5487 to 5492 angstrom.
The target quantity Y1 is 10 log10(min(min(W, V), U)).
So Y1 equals 1.17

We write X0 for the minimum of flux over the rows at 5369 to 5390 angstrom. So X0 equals 10.87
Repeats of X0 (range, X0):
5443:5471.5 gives 10.3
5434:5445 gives 10.67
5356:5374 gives 10.87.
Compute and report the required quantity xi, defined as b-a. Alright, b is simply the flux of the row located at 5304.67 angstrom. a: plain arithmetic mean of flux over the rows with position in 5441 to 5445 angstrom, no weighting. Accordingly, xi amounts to -0.1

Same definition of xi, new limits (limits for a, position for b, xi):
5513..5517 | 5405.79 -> -1.1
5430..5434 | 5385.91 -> -1.0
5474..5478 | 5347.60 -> 0.4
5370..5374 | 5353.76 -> 1.6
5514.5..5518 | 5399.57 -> -1.1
